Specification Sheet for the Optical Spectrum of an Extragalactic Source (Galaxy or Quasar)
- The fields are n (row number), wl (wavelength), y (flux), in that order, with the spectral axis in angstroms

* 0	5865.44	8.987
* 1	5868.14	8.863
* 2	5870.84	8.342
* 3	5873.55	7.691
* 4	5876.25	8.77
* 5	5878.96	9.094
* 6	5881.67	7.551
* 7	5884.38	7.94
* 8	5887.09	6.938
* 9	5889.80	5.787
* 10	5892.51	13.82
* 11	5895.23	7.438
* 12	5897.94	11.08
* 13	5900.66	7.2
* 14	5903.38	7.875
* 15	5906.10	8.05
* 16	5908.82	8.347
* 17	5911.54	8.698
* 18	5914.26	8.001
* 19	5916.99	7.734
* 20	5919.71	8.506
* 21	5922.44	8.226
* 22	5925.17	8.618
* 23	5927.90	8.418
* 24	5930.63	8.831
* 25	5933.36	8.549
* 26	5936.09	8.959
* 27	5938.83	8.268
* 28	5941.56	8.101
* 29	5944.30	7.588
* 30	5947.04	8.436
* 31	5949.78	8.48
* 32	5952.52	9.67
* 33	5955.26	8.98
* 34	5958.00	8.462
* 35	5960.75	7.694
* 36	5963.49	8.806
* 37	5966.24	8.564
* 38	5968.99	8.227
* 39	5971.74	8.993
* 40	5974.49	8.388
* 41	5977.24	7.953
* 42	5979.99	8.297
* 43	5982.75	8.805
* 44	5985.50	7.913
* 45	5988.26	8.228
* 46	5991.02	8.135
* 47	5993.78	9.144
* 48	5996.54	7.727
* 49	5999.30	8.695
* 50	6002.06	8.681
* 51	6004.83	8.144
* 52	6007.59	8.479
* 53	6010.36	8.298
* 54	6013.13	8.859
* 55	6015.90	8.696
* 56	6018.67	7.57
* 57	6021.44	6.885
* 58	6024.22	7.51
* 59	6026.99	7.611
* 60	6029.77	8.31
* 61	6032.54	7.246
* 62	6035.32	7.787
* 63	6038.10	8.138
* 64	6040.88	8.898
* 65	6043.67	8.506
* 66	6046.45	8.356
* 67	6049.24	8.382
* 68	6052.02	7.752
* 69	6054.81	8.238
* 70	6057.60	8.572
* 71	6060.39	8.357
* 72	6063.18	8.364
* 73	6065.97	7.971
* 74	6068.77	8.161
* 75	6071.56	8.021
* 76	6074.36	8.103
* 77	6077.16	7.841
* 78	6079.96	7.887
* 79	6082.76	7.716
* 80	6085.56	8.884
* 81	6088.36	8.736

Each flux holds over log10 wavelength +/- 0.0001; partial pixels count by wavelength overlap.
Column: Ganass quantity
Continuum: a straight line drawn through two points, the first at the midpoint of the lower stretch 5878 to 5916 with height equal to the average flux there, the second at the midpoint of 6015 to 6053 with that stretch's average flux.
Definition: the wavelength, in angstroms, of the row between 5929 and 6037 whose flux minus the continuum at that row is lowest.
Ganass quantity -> 6021.44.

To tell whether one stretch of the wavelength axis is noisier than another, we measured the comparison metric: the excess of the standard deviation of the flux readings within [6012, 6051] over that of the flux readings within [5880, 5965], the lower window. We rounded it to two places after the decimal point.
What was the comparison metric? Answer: -0.72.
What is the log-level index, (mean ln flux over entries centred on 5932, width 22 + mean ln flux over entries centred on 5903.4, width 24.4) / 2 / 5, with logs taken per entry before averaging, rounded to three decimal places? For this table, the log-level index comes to 0.431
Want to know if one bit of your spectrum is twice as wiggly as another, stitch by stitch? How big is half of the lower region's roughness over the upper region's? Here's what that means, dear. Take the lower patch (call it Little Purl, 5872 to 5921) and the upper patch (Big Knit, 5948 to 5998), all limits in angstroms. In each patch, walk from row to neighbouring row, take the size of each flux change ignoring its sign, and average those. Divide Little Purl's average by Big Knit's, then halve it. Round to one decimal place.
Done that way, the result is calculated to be 1.4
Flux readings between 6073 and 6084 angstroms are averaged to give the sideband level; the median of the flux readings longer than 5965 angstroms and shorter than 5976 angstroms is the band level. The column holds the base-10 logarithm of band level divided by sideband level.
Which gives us 0.031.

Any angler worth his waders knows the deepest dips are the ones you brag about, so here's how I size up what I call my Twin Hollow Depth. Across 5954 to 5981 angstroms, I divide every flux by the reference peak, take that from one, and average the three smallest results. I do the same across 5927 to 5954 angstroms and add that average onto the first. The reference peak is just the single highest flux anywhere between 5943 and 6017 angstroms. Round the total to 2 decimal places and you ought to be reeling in 0.13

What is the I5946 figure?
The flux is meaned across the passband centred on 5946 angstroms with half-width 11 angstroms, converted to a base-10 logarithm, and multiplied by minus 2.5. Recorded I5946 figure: -2.33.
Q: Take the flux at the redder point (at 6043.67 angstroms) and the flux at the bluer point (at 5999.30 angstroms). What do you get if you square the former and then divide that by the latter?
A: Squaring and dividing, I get 8.3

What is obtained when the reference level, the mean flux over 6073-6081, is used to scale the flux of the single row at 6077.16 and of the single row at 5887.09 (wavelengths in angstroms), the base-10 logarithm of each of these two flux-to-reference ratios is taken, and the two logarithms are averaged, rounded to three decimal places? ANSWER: -0.032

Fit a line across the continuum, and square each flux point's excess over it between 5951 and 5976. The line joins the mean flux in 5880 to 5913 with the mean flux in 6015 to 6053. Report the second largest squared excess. 0.69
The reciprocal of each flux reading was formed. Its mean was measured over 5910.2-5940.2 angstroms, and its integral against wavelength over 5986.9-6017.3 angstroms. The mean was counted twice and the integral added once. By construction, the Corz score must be 3.84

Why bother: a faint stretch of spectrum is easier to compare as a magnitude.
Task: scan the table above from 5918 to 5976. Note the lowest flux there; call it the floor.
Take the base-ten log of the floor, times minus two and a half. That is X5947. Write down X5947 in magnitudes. -2.20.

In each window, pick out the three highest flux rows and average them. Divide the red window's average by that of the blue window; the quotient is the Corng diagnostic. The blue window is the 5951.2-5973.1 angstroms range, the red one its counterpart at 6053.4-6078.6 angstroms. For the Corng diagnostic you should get 0.91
